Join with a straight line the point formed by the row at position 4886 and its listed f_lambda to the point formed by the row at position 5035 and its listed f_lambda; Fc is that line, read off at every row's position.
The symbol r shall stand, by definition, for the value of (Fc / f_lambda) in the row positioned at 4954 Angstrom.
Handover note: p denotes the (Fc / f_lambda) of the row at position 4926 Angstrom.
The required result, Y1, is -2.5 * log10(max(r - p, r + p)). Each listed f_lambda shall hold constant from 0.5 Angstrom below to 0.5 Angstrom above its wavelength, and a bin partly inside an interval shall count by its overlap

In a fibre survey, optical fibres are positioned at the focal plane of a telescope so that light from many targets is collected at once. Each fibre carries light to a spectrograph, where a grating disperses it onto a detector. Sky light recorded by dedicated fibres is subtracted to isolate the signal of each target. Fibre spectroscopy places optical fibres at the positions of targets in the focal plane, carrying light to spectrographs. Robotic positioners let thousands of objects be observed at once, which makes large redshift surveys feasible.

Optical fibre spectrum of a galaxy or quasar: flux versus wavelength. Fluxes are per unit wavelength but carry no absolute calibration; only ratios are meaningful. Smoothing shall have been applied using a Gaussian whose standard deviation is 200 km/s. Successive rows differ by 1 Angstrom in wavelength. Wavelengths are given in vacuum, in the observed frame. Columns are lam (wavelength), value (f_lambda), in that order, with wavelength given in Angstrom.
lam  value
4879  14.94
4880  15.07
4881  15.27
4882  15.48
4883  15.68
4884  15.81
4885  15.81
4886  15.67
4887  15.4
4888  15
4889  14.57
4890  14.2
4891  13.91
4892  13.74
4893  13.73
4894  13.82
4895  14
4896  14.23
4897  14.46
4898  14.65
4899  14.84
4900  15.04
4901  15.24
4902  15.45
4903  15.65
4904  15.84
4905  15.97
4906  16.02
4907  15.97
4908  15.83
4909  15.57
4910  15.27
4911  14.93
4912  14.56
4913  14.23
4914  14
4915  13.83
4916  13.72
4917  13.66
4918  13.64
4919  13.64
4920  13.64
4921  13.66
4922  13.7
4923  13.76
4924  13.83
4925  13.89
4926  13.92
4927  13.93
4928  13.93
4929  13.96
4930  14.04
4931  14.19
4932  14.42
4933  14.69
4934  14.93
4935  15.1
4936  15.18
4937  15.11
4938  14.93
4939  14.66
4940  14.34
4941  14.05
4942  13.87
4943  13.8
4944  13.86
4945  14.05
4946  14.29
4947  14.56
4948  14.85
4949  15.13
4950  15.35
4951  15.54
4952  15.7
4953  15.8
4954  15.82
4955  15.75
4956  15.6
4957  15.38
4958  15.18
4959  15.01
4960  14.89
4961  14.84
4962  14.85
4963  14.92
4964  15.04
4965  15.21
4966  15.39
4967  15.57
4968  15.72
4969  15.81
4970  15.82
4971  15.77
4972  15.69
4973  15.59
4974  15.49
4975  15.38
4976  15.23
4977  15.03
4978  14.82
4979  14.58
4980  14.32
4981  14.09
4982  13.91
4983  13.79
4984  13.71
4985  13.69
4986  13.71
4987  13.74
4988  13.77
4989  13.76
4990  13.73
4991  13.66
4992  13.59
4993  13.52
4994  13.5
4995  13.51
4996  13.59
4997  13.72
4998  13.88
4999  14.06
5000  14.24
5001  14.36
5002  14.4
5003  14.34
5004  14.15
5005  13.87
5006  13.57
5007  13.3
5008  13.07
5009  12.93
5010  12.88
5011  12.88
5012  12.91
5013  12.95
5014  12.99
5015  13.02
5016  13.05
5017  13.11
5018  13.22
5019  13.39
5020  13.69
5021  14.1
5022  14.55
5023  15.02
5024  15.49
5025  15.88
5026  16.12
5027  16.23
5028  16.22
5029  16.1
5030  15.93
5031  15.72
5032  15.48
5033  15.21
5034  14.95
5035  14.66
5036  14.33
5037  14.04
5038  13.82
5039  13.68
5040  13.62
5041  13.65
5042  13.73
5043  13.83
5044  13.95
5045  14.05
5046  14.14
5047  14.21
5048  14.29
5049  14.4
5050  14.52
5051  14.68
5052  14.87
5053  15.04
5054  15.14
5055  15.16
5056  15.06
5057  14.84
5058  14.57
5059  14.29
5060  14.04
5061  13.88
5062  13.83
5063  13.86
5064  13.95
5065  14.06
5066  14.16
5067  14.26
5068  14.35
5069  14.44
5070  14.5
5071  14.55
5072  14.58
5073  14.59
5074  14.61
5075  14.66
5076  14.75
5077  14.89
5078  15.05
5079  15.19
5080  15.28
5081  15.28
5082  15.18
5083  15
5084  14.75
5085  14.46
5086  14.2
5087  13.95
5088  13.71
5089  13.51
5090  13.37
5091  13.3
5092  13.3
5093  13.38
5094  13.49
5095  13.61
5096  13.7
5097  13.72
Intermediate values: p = 1.106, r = 0.96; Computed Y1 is -0.789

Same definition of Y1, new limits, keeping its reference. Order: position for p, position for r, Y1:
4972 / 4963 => -0.740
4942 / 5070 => -0.804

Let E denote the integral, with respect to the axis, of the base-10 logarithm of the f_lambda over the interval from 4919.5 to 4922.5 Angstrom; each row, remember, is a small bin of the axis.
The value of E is 3.41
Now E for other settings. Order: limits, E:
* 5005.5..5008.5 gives 3.37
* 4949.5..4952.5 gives 3.57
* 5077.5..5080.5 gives 3.54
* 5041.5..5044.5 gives 3.42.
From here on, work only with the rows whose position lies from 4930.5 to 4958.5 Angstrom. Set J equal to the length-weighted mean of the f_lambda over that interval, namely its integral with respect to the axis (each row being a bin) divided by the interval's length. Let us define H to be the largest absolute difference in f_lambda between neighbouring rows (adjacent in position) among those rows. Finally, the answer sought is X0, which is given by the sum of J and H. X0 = 15.18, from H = 0.32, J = 14.9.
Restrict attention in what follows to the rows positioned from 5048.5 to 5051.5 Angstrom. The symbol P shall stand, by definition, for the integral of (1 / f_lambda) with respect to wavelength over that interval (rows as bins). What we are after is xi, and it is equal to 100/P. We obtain 484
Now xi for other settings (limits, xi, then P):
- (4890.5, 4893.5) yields 460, 0.218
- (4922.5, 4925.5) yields 461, 0.217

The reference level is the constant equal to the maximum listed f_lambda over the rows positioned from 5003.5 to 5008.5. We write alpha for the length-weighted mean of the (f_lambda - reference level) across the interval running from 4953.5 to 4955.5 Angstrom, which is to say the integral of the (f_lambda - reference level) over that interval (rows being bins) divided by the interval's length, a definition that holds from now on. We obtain 1.6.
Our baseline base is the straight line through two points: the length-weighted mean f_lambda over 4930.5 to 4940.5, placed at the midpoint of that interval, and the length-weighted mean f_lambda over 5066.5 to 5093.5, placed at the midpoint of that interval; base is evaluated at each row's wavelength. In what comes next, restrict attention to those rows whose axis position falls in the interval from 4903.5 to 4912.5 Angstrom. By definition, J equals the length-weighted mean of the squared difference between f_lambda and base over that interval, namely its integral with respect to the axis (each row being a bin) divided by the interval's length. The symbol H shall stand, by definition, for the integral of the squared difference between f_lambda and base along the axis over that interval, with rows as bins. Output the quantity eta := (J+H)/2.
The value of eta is 3.9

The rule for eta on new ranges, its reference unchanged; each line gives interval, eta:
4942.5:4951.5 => 2.0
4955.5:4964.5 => 1.0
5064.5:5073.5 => 0.2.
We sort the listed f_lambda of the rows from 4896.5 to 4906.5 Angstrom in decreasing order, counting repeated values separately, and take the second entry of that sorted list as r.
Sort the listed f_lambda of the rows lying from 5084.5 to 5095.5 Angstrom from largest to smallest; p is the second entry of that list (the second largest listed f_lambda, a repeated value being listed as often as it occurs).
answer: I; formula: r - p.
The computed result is 1.8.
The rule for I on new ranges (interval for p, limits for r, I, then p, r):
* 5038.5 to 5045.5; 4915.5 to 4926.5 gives -0.1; 13.95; 13.89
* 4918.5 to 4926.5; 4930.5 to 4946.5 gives 1.2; 13.89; 15.11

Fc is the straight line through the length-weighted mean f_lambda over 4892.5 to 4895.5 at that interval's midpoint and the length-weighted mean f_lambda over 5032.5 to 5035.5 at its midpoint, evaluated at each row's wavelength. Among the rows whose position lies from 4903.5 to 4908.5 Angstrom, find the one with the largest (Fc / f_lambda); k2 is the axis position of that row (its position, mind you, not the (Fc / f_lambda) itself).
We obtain 4908 Angstrom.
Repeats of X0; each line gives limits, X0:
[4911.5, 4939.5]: 14.50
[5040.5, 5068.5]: 14.59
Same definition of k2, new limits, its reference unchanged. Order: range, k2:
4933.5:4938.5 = 4938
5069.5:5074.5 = 5070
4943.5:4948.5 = 4944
